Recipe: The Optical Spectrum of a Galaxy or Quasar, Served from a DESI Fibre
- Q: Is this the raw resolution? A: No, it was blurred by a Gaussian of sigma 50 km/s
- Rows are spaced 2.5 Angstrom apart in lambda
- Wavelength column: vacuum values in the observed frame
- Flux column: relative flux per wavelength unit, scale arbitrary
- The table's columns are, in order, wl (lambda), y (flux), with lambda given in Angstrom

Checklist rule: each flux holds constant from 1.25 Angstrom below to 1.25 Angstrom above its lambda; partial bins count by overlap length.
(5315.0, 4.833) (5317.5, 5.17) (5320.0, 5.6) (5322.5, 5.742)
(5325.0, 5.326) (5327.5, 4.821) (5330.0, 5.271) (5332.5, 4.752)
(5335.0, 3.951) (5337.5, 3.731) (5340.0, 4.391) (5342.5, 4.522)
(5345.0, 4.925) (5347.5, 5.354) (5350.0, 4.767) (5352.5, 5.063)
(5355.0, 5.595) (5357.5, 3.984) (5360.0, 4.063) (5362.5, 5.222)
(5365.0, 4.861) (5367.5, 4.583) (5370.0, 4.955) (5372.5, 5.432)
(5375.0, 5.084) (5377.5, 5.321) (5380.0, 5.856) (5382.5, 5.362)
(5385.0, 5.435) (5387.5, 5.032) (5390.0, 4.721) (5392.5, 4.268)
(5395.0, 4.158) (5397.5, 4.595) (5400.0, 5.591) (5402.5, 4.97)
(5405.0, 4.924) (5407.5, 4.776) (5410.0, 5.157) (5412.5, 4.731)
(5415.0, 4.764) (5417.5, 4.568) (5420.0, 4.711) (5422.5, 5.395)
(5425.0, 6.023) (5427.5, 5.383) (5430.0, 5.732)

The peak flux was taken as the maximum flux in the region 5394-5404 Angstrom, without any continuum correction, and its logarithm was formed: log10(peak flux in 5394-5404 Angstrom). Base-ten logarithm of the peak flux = 0.747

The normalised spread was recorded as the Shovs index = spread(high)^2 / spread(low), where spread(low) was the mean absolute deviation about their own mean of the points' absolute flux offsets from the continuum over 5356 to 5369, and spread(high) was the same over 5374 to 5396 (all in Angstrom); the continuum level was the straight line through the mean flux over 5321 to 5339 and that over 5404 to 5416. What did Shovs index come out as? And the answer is 0.16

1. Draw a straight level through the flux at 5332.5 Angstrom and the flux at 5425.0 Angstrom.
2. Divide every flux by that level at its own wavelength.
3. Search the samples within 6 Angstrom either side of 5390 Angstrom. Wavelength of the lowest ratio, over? 5395.0 Angstrom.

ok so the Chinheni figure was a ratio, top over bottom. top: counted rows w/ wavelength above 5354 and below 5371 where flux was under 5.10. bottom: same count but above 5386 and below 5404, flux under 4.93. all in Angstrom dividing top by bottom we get 1.25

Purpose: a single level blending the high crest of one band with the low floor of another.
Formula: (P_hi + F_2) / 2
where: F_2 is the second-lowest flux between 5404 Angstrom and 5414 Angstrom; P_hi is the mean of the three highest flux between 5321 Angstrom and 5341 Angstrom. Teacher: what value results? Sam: 5.11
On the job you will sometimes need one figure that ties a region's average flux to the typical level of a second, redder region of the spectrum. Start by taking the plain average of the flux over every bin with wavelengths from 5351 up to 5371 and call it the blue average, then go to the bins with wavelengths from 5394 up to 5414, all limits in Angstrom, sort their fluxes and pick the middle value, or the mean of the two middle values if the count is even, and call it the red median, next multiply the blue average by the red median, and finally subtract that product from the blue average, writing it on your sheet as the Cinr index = -18.4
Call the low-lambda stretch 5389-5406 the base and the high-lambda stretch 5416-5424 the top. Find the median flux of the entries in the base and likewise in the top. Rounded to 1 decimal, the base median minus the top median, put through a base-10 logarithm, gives -2.0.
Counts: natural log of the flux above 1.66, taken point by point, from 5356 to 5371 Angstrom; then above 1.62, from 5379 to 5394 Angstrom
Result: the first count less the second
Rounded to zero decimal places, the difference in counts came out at -3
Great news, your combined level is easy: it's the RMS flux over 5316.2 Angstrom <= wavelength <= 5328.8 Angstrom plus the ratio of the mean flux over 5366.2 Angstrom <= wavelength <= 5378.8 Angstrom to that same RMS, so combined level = 6.29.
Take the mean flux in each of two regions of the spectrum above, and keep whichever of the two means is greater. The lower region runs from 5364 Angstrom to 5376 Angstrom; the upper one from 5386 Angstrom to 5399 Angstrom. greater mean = 4.98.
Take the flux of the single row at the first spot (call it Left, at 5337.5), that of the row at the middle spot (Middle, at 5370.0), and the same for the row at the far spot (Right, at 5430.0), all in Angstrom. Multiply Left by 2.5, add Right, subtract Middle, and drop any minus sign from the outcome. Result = 10.1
